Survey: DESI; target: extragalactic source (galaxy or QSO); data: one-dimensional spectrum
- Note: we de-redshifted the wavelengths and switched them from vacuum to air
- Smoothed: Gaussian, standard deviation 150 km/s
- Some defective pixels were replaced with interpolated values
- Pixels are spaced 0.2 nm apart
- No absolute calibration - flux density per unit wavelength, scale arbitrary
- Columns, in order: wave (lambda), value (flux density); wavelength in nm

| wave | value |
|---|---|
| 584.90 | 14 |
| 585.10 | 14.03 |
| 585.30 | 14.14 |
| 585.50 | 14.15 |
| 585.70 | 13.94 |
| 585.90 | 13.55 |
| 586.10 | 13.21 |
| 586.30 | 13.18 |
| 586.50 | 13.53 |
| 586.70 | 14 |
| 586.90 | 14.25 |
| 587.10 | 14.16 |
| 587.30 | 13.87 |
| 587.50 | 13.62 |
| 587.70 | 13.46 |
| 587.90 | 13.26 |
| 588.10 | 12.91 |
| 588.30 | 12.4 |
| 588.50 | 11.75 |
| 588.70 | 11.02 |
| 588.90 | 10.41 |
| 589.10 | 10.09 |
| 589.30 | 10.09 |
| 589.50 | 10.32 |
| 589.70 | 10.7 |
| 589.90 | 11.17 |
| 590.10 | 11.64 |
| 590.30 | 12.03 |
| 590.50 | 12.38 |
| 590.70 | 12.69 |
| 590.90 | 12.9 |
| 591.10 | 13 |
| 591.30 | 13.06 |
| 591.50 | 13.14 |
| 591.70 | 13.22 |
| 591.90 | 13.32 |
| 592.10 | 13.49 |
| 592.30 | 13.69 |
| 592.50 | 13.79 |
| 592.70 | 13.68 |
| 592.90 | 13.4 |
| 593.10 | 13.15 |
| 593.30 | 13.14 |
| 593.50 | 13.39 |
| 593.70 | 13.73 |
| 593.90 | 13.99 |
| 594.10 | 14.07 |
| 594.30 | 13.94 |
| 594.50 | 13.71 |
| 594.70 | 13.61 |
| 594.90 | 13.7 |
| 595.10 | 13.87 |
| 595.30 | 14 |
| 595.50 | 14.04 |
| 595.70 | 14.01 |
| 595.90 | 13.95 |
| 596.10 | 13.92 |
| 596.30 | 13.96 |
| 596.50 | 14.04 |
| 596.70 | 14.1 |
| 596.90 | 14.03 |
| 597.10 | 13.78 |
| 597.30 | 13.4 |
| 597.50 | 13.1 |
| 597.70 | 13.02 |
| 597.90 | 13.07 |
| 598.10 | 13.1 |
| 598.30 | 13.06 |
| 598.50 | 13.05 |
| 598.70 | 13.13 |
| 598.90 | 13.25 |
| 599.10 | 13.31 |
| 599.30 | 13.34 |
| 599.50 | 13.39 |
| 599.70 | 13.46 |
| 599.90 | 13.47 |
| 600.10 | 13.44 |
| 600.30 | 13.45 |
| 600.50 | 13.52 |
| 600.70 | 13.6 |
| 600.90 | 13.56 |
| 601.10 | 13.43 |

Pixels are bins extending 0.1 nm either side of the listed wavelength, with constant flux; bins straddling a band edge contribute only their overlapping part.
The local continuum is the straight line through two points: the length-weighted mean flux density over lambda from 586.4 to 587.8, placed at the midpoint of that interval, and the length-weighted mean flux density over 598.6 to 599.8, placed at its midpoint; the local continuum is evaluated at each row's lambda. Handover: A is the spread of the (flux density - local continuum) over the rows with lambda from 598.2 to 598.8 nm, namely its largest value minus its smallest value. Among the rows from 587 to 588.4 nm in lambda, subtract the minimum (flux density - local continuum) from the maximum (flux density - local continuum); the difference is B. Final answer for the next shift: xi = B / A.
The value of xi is 19.2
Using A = 0.1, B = 1.7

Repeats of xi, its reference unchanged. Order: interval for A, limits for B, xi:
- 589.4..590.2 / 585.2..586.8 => 0.7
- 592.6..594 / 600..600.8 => 0.2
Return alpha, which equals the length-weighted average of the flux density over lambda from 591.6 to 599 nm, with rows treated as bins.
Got 13.6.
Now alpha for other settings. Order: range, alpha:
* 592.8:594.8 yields 13.6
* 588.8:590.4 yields 10.8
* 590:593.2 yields 13.0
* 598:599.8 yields 13.2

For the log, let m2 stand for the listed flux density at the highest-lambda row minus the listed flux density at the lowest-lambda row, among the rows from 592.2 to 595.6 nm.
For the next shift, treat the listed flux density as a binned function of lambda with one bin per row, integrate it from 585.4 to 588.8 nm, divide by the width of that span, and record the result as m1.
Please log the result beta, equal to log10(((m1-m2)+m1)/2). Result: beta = 1.12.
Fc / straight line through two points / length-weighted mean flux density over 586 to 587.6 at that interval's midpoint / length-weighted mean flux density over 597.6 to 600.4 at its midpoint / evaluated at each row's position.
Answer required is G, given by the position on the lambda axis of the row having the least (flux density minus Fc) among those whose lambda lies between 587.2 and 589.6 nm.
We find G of 589.10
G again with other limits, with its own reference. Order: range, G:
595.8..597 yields 596.10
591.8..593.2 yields 593.10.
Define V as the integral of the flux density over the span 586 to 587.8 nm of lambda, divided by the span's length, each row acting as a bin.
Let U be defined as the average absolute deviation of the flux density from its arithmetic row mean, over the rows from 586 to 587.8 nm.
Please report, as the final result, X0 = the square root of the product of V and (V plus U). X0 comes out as 13.9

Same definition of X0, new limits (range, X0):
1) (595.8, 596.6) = 14.0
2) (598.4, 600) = 13.4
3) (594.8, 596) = 14.0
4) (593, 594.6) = 13.8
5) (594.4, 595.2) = 13.8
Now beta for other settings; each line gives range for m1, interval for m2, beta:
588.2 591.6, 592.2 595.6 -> 1.06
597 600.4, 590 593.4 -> 1.10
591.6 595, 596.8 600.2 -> 1.14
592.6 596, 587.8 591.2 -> 1.14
